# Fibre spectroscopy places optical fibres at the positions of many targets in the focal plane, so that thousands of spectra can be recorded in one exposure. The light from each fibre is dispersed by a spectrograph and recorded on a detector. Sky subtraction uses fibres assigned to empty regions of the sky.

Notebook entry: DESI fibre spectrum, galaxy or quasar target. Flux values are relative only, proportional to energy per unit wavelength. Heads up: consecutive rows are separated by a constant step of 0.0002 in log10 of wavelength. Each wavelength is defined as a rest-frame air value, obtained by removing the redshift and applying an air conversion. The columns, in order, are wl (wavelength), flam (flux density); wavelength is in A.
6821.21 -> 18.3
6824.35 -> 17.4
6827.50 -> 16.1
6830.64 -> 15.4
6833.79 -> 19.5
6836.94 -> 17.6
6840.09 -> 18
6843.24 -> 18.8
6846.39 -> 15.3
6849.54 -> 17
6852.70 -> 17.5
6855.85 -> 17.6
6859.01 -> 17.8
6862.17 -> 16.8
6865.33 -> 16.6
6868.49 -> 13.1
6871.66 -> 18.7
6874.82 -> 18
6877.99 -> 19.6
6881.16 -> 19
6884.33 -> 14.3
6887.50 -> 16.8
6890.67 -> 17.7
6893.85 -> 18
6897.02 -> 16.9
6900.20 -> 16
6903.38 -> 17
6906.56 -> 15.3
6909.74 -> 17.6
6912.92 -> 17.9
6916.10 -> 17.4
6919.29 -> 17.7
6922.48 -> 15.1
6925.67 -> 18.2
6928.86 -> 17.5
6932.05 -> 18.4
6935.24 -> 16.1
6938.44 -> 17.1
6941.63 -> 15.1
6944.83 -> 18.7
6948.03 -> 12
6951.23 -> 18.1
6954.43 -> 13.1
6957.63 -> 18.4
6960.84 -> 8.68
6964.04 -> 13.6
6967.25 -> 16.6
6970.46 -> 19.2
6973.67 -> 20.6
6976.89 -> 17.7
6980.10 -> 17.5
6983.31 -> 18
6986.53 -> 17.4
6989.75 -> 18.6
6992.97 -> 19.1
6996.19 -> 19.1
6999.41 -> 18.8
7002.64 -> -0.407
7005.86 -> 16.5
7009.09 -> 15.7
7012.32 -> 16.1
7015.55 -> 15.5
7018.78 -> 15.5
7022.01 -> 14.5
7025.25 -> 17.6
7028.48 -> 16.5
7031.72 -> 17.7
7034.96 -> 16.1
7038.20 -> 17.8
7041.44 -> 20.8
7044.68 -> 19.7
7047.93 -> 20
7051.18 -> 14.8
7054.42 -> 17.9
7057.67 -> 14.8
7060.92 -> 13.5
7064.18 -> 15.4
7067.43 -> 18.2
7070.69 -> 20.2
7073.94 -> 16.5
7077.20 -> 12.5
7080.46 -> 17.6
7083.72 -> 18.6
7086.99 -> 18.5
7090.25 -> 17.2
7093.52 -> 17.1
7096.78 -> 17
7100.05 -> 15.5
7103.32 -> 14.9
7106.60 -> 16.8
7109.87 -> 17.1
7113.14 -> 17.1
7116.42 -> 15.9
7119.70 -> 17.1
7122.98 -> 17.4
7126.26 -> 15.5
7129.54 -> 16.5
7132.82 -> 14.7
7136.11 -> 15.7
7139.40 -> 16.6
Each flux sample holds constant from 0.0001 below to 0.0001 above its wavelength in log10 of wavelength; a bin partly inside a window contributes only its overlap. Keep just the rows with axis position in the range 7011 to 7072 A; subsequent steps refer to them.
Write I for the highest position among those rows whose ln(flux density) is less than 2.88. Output 7064.18 A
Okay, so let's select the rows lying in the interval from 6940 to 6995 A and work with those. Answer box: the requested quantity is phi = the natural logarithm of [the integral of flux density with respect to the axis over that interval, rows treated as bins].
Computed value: 6.82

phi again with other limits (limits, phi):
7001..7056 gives 6.78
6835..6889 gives 6.84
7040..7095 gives 6.85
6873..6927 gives 6.83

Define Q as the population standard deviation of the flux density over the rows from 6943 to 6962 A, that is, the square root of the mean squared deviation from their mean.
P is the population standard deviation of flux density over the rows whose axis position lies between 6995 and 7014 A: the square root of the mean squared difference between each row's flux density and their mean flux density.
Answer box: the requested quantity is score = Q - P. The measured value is -2.9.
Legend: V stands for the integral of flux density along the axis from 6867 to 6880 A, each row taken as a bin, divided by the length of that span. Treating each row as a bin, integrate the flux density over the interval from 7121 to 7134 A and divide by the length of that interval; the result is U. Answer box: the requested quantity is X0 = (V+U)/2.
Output 16.8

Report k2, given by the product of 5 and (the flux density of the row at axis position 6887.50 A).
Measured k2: 84.0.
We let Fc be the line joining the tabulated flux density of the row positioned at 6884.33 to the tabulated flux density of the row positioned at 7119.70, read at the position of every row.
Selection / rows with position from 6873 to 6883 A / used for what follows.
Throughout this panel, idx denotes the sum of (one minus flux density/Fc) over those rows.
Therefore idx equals -0.98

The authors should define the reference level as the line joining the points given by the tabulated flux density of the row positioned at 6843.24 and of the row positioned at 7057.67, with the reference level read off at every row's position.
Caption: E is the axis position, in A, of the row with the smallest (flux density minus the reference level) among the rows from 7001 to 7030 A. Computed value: 7002.64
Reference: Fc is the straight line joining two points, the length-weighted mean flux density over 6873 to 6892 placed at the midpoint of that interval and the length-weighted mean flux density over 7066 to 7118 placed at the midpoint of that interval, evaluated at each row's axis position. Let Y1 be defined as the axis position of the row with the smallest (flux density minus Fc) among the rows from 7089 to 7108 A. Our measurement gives 7103.32 A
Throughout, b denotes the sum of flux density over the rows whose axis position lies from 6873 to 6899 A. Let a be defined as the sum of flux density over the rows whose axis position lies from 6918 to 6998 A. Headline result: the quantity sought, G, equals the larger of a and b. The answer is 422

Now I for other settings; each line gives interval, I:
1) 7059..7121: 7119.70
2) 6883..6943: 6941.63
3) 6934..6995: 6986.53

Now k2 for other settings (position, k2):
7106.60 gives 84.0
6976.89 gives 88.5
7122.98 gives 87.0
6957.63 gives 92.0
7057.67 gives 74.0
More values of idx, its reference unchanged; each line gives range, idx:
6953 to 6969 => 0.37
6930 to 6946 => -0.71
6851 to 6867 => -1.17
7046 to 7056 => -0.24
